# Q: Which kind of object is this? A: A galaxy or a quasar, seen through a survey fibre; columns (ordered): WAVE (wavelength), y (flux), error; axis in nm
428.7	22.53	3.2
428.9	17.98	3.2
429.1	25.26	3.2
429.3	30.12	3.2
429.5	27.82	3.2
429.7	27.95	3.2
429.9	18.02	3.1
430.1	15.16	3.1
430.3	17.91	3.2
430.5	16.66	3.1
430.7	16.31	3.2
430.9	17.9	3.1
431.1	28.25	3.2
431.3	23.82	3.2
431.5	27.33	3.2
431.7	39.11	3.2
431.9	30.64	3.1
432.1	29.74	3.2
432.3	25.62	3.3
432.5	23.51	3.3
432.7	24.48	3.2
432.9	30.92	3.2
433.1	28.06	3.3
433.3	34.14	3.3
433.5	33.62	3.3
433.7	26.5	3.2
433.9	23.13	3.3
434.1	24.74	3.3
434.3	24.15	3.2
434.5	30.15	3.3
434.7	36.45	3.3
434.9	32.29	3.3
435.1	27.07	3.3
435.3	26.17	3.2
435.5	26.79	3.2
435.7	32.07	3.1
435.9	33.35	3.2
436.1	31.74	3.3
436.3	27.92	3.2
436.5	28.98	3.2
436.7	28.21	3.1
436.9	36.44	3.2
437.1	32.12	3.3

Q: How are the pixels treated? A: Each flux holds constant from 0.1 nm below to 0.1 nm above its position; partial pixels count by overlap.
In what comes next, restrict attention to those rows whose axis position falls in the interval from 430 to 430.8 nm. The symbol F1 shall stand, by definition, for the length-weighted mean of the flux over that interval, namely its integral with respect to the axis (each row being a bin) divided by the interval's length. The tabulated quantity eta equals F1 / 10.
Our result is 1.7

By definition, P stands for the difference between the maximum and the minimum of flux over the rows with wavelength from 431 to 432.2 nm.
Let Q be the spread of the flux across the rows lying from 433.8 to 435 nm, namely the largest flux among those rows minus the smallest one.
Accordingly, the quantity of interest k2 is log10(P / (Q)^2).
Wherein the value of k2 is -1.1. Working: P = 15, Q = 13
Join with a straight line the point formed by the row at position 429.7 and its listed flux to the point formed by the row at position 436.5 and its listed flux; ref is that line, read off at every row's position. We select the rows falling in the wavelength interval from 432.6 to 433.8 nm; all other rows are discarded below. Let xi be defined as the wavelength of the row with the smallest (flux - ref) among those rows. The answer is 432.7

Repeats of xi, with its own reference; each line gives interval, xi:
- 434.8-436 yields 435.3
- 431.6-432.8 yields 432.5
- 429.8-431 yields 430.1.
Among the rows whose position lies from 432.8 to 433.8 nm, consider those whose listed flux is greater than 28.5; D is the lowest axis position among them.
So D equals 432.9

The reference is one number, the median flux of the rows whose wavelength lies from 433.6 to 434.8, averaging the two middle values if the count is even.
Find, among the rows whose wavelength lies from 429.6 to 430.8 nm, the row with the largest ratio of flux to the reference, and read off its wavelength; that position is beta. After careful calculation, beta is 429.7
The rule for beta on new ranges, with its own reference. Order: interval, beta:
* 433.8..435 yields 434.7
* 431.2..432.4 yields 431.7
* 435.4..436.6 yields 435.9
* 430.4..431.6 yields 431.1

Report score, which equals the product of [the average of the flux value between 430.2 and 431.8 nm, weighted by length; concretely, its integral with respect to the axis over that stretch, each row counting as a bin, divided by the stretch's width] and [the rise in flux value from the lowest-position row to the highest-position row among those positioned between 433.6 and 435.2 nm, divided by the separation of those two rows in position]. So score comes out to 10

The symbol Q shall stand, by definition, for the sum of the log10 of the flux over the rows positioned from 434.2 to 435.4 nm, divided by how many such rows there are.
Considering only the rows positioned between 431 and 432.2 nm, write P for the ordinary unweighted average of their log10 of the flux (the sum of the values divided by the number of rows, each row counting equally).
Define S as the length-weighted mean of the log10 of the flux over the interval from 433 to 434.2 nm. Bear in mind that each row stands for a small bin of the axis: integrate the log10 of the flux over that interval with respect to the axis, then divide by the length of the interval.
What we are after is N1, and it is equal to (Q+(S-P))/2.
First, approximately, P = 1.47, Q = 1.464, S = 1.45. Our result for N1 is 0.72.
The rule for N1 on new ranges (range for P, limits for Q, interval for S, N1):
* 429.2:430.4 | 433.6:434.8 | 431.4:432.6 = 0.78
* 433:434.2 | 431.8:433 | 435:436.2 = 0.73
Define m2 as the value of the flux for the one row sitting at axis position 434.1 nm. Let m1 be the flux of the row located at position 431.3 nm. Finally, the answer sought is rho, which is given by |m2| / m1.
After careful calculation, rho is 1.04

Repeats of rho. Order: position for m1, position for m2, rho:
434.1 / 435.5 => 1.08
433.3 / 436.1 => 0.93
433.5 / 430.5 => 0.50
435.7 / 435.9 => 1.04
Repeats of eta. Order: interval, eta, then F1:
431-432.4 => 2.9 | 29.2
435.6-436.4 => 3.1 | 31.3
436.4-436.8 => 2.9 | 28.6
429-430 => 2.6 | 25.8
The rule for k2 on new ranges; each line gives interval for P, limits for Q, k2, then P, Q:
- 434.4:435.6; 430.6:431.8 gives -1.7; 10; 23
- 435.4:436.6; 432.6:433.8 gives -1.2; 7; 10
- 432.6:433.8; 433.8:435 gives -1.3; 10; 13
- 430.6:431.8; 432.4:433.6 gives -0.7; 23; 11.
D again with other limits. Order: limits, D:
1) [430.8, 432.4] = 431.7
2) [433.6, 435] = 434.5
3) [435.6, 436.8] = 435.7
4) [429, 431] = 429.3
